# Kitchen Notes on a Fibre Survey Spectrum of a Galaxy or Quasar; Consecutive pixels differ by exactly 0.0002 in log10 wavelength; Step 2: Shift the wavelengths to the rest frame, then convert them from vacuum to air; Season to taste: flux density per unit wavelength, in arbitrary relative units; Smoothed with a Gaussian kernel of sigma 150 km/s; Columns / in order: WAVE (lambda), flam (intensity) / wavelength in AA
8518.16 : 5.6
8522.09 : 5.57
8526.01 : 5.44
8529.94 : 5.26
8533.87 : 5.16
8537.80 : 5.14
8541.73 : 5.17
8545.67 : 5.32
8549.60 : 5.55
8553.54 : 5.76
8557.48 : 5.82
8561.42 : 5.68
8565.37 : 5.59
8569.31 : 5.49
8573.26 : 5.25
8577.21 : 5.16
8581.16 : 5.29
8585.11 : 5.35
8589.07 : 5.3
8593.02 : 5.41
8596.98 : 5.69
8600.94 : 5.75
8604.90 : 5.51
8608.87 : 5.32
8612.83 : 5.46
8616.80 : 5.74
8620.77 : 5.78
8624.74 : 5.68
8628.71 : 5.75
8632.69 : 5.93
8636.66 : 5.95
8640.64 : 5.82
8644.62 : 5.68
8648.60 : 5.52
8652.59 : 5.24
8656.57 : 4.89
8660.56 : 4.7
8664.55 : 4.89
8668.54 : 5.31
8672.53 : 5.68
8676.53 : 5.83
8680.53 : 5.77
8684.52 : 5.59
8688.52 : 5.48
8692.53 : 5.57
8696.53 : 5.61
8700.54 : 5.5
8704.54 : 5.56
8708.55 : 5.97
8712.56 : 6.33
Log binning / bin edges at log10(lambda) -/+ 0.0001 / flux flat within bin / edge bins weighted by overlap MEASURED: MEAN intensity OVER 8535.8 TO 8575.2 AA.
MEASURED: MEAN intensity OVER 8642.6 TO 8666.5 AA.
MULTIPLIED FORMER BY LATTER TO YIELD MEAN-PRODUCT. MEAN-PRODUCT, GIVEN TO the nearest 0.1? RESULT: 28.2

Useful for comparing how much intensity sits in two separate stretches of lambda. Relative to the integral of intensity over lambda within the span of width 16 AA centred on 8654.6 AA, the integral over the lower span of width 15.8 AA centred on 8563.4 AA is 1.10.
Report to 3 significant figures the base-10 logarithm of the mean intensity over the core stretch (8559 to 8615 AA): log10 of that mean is 0.736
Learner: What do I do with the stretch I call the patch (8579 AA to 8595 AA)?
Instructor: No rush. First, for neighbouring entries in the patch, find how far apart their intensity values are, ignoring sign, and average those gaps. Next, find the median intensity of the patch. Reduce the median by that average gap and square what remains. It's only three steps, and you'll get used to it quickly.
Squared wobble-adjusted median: 28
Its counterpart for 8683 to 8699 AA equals 30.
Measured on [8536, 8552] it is 26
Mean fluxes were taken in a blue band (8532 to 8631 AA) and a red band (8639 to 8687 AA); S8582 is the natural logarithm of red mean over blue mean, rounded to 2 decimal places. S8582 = -0.01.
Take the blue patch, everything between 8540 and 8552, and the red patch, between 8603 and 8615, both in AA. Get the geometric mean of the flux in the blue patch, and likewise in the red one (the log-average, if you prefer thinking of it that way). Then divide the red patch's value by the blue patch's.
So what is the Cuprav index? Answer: 1.02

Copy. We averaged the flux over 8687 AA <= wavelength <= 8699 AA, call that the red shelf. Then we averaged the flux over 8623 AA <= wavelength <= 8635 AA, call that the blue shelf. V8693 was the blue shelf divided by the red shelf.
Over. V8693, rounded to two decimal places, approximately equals 1.04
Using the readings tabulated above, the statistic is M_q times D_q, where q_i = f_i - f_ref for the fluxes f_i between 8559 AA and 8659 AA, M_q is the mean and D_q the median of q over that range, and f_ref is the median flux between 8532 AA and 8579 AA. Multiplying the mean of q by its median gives 0.014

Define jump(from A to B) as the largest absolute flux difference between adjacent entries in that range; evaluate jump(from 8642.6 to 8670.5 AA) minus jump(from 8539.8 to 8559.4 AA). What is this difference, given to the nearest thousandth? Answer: 0.190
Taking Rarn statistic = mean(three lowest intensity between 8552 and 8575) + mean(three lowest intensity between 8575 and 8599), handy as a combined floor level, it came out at 10.7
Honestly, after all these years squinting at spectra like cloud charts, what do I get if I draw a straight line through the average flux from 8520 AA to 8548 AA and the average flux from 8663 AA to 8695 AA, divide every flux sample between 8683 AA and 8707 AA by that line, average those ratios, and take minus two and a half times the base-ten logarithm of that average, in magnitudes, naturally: -0.002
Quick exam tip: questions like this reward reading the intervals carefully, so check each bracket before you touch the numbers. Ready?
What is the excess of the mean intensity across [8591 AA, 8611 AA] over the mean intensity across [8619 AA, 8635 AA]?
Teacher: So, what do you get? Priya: -0.25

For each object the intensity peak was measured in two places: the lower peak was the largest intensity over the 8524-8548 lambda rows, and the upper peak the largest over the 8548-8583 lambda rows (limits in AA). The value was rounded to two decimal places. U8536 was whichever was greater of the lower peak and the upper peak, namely 5.82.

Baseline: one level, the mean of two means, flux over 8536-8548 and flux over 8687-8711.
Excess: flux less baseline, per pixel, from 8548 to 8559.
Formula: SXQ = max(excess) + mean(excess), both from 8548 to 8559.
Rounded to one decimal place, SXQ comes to 0.7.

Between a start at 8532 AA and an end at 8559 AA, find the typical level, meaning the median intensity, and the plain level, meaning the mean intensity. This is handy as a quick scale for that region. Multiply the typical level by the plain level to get 28.8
